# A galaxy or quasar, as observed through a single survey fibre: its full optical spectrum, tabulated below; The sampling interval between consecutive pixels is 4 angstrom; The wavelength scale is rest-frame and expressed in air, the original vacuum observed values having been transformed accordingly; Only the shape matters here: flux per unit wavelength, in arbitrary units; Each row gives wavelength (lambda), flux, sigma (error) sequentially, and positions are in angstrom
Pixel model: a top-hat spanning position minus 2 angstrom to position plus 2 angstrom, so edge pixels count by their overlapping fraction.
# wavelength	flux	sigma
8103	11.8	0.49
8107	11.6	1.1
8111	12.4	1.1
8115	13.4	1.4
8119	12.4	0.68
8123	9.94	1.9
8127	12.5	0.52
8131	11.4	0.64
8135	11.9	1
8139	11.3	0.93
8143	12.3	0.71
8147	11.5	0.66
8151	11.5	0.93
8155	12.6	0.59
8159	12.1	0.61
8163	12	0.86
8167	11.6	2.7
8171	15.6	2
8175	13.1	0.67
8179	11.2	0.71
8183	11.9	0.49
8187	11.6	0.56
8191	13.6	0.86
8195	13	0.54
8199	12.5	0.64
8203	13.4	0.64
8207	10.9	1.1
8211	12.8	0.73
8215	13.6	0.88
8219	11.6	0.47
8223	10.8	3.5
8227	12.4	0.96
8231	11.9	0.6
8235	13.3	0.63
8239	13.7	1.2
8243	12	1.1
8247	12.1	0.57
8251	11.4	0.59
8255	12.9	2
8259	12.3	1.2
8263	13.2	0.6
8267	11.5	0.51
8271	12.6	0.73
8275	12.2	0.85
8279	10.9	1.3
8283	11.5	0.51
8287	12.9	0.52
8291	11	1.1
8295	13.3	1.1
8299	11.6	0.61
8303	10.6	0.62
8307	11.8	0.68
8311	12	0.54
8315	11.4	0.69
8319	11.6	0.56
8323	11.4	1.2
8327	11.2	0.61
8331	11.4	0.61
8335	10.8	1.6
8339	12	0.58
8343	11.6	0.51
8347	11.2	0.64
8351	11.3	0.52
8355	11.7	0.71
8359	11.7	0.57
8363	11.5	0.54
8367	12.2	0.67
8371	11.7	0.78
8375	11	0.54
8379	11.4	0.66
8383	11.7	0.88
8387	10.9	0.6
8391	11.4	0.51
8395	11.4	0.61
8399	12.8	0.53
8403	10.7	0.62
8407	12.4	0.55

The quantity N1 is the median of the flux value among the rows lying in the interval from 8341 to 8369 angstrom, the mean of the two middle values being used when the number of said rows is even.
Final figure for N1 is 11.6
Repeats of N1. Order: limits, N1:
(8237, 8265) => 12.3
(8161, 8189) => 11.9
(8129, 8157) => 11.5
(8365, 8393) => 11.4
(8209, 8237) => 12.4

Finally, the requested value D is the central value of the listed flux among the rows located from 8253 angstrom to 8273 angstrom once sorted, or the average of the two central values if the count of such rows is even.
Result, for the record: 12.6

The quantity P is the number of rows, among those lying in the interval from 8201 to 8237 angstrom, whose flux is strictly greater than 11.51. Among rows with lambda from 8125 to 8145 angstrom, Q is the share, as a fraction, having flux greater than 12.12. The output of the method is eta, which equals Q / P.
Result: 0.06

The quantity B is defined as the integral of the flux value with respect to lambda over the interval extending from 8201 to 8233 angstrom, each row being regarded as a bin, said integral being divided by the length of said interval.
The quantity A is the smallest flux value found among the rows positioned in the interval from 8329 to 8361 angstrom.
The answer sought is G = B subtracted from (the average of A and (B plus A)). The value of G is 4.71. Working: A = 10.8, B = 12.2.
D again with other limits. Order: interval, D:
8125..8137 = 11.9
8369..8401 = 11.4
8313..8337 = 11.4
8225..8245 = 12.4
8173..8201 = 12.5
